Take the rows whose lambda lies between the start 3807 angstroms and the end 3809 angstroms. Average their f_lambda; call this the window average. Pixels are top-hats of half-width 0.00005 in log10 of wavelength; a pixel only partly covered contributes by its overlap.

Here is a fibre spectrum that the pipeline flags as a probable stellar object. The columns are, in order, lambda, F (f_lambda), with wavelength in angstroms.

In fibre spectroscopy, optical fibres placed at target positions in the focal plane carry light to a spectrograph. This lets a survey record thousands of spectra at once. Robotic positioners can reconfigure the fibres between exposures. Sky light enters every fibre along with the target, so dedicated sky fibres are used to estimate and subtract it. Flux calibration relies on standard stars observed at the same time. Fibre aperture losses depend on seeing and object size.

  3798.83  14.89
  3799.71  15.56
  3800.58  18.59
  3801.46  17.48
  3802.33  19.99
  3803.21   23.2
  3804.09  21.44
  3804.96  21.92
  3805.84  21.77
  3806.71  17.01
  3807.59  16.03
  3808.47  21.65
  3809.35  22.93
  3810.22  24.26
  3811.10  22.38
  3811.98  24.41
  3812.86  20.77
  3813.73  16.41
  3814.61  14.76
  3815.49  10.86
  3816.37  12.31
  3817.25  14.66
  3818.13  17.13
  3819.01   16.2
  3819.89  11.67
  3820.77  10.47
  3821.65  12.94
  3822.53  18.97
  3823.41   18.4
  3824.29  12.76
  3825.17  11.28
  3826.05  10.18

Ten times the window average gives 188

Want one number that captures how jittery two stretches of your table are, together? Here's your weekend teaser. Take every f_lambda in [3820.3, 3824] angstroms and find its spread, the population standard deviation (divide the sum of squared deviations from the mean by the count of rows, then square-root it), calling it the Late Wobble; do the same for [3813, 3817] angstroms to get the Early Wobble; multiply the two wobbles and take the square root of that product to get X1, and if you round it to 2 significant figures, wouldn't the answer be 2.8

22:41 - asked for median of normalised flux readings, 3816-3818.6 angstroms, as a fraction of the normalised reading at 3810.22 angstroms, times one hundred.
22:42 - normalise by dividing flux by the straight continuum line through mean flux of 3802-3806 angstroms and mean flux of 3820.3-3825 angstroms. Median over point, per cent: 70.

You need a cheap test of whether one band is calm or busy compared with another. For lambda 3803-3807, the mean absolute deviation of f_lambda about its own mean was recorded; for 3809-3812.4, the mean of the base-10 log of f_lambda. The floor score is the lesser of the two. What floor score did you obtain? 1.37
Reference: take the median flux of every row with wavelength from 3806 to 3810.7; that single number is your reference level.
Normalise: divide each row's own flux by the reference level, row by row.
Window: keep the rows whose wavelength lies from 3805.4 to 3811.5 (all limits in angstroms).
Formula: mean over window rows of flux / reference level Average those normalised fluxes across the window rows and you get 0.96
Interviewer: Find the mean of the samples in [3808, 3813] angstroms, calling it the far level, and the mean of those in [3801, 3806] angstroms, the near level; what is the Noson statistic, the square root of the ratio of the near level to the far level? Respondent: 0.96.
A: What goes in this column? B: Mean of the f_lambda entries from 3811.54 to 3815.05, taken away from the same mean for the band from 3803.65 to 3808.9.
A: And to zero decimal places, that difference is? 1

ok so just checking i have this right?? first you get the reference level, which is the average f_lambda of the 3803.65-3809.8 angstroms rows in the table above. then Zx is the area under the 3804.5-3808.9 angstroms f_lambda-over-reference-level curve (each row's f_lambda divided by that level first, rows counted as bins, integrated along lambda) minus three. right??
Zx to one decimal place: 1.2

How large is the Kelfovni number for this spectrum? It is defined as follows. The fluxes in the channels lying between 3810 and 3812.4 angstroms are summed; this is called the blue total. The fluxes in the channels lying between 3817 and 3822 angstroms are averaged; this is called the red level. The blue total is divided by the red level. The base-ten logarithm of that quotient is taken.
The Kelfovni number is 0.71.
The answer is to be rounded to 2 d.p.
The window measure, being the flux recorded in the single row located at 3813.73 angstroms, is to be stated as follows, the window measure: 16.41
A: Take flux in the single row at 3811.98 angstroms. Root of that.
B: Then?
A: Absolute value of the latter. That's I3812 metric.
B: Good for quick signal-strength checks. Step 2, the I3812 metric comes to 4.9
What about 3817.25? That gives 3.8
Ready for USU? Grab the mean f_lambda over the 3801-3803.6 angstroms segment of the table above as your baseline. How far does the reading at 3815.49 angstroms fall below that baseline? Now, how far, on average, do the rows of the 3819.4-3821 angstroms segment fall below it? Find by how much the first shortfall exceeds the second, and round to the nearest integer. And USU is 0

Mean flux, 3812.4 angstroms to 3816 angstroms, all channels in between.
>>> 15.7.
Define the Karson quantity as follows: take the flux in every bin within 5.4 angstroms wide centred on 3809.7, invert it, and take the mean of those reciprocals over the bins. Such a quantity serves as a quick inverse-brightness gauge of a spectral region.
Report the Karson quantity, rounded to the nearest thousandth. 0.047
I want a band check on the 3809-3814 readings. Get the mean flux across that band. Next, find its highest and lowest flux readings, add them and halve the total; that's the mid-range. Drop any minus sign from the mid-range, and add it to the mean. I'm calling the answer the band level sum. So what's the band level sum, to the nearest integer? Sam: 42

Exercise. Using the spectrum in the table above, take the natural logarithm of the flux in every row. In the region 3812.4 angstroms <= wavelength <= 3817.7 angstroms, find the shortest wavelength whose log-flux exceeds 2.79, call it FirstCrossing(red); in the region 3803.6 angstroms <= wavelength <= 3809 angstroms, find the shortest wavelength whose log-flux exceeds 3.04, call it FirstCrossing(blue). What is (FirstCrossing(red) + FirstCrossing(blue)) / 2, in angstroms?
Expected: 3808.5 angstroms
